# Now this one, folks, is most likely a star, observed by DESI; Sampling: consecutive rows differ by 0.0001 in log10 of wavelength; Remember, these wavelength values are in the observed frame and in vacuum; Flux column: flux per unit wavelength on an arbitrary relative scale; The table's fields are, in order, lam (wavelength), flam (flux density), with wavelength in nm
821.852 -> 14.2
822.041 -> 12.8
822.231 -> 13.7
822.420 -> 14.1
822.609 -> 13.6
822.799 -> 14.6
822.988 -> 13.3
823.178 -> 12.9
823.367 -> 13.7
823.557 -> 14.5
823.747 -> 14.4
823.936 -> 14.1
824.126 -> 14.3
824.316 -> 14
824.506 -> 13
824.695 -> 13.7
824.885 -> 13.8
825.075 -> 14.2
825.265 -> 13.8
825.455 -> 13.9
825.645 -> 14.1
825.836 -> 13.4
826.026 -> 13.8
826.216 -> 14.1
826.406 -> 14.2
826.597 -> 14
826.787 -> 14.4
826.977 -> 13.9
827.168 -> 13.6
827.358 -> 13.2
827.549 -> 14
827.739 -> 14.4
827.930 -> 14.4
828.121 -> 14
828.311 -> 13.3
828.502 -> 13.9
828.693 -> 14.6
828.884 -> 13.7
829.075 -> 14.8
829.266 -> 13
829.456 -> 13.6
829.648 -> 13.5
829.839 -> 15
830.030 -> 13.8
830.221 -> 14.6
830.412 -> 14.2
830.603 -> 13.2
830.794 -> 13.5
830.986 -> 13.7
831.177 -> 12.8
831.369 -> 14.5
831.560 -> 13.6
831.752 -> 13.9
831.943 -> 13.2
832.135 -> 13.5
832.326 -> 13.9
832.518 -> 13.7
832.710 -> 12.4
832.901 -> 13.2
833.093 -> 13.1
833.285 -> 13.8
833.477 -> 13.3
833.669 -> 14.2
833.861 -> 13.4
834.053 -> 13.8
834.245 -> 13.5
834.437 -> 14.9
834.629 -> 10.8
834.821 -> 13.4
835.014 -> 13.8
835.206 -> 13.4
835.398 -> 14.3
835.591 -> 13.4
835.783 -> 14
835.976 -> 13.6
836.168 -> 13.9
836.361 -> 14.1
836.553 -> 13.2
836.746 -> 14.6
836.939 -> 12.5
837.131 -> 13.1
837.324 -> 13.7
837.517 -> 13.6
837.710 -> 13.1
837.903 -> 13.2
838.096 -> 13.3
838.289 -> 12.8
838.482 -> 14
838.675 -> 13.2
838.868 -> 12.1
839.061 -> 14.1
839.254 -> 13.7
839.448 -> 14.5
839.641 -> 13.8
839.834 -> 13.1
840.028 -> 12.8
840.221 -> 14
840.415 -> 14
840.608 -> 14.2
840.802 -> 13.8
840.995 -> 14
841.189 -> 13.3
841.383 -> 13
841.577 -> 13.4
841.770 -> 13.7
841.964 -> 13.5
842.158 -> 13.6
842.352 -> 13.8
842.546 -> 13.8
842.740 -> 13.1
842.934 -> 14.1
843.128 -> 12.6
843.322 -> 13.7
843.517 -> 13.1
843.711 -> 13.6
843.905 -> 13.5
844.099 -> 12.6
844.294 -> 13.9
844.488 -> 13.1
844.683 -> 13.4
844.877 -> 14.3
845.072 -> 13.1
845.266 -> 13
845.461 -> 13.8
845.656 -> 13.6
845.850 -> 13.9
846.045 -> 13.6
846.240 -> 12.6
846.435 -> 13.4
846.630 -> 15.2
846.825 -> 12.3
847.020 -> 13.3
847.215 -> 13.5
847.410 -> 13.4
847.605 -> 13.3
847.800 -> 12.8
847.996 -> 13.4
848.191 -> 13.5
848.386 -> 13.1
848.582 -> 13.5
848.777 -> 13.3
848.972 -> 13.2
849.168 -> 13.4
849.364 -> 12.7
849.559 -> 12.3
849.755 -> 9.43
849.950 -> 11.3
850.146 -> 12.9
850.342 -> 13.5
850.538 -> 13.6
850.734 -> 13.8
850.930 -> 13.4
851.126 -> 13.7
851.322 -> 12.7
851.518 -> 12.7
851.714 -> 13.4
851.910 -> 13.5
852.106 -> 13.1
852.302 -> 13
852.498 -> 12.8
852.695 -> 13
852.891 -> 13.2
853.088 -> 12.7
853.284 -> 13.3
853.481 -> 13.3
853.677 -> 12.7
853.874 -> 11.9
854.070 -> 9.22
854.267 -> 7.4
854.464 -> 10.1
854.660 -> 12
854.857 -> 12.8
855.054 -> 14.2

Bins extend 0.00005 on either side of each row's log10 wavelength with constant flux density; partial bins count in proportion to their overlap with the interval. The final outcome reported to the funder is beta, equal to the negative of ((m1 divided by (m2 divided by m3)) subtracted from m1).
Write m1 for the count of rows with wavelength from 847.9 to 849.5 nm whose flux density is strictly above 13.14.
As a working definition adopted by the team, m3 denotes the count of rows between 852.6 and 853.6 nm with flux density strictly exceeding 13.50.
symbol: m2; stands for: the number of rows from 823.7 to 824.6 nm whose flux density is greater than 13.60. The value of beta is -6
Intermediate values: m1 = 6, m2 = 4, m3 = 0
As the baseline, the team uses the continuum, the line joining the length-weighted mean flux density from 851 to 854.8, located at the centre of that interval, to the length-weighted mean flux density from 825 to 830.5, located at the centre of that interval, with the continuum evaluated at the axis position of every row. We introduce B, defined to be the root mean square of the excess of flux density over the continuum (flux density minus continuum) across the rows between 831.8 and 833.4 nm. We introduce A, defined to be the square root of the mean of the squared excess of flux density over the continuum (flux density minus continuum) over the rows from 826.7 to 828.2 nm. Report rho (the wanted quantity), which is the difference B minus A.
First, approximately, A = 0.41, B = 0.55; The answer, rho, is 0.14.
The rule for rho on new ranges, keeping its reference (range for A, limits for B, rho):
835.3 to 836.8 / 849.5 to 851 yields 0.79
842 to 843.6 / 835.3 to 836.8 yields -0.03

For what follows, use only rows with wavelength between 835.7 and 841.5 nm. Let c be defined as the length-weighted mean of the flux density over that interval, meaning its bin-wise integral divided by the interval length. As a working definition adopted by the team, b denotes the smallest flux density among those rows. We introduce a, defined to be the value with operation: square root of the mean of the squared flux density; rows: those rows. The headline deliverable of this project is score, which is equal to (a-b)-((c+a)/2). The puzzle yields -12.1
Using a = 13.6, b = 12.1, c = 13.5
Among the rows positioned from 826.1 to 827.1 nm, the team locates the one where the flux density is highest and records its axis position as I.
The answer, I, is 826.787 nm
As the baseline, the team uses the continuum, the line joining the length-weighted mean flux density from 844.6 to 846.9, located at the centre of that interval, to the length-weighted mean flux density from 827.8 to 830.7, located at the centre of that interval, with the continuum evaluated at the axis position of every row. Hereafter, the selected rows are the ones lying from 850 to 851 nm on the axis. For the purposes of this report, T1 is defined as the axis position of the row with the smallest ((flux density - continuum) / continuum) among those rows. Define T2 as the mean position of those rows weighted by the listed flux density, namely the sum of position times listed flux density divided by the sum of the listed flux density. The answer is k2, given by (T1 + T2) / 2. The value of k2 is 850.34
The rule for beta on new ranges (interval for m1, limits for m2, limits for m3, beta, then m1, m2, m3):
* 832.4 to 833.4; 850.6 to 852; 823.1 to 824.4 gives 6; 3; 2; 6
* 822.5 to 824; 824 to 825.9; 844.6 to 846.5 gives -3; 7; 8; 5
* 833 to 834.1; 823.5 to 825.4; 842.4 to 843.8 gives -3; 5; 9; 4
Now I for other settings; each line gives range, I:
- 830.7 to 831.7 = 831.369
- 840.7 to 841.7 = 840.995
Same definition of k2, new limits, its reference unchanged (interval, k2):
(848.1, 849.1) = 848.48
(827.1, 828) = 827.46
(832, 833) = 832.61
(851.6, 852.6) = 852.30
